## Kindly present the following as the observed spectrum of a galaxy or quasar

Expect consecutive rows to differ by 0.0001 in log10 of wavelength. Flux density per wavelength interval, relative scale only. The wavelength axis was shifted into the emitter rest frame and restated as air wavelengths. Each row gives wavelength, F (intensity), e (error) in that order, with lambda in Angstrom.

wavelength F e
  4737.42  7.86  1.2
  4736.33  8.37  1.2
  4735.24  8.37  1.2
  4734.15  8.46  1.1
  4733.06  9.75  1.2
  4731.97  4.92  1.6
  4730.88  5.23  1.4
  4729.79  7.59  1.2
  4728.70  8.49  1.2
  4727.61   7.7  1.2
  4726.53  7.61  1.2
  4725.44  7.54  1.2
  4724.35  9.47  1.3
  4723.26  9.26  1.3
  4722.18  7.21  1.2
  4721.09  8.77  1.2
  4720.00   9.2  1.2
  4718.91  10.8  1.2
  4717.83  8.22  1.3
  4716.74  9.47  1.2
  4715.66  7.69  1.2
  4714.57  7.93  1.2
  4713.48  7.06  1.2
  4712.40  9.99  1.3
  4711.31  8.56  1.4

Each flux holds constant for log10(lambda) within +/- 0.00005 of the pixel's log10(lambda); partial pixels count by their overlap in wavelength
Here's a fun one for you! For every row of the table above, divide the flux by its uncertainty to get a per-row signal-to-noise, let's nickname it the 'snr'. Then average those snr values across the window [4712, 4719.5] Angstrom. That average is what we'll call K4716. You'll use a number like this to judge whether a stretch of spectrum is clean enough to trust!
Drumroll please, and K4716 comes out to 7.11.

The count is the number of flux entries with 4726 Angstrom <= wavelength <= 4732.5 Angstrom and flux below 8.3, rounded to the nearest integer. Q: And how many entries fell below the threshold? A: 5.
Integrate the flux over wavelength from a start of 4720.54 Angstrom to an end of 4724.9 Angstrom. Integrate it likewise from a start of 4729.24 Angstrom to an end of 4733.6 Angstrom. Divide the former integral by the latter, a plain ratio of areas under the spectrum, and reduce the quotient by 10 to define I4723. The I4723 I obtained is -8.74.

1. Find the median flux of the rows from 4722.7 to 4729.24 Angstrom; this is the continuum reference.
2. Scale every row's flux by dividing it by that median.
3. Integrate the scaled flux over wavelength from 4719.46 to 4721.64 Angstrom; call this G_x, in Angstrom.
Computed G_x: 2.4 Angstrom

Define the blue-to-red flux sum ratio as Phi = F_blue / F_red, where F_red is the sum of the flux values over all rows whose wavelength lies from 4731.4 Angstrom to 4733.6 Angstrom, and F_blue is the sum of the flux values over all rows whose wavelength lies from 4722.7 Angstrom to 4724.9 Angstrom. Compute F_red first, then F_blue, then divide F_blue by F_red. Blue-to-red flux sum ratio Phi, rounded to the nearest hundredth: 1.28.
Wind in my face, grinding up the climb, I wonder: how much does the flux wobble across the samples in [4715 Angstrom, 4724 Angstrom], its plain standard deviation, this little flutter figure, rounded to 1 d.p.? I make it 1.1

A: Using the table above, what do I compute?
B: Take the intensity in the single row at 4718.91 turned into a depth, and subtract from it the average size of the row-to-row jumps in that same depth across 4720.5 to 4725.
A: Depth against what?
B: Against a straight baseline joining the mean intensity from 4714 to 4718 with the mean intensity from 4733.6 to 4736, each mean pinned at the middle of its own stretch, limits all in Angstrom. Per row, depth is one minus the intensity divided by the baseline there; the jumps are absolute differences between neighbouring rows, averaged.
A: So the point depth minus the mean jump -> -0.45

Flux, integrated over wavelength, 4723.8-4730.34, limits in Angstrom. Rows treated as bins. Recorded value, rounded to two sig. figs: 53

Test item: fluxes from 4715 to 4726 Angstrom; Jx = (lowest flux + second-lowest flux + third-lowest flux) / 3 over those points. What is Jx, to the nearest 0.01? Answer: 7.48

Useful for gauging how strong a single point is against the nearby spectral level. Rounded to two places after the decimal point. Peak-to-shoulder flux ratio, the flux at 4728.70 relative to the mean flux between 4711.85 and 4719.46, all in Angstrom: 0.97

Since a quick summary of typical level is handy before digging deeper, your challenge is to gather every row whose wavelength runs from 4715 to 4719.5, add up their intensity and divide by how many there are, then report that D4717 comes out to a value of 9.0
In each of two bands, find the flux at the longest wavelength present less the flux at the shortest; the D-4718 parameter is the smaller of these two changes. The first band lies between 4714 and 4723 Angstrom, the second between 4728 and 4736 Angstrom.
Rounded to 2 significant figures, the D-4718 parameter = -0.72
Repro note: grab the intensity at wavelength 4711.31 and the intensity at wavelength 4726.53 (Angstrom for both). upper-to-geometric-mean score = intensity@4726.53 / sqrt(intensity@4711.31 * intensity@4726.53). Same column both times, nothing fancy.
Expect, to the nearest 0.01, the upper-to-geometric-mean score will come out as 0.94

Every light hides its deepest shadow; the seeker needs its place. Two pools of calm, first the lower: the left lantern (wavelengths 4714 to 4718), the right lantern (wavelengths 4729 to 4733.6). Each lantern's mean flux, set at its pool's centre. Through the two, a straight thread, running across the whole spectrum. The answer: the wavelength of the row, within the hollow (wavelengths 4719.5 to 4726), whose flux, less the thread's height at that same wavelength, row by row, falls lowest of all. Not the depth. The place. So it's 4722.18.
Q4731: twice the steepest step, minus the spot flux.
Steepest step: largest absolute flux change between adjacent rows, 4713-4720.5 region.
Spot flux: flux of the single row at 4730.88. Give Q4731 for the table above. 0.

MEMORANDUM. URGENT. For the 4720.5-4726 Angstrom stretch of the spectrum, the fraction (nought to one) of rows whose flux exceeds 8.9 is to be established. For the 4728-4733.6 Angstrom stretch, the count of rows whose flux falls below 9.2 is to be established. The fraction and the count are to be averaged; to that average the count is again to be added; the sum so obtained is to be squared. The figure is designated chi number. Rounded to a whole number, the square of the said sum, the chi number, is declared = 38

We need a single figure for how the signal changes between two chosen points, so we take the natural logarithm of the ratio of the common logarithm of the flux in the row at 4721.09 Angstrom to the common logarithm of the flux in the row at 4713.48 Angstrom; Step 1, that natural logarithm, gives 0.11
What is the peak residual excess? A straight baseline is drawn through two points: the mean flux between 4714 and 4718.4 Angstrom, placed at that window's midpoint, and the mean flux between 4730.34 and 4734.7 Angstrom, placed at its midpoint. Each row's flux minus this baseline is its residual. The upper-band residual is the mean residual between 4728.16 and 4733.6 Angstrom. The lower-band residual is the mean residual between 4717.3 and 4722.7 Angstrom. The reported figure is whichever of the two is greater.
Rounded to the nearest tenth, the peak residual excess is 0.8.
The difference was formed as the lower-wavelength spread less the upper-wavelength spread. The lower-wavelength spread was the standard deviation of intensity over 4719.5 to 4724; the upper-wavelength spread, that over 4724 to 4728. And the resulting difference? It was 0.03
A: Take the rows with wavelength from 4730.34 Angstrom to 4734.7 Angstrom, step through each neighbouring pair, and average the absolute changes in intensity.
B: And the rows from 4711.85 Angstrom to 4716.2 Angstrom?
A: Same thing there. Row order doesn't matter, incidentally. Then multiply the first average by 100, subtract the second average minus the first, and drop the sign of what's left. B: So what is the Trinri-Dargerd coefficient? 215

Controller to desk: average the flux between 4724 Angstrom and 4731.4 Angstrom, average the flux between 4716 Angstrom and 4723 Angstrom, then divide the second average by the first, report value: 1.17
